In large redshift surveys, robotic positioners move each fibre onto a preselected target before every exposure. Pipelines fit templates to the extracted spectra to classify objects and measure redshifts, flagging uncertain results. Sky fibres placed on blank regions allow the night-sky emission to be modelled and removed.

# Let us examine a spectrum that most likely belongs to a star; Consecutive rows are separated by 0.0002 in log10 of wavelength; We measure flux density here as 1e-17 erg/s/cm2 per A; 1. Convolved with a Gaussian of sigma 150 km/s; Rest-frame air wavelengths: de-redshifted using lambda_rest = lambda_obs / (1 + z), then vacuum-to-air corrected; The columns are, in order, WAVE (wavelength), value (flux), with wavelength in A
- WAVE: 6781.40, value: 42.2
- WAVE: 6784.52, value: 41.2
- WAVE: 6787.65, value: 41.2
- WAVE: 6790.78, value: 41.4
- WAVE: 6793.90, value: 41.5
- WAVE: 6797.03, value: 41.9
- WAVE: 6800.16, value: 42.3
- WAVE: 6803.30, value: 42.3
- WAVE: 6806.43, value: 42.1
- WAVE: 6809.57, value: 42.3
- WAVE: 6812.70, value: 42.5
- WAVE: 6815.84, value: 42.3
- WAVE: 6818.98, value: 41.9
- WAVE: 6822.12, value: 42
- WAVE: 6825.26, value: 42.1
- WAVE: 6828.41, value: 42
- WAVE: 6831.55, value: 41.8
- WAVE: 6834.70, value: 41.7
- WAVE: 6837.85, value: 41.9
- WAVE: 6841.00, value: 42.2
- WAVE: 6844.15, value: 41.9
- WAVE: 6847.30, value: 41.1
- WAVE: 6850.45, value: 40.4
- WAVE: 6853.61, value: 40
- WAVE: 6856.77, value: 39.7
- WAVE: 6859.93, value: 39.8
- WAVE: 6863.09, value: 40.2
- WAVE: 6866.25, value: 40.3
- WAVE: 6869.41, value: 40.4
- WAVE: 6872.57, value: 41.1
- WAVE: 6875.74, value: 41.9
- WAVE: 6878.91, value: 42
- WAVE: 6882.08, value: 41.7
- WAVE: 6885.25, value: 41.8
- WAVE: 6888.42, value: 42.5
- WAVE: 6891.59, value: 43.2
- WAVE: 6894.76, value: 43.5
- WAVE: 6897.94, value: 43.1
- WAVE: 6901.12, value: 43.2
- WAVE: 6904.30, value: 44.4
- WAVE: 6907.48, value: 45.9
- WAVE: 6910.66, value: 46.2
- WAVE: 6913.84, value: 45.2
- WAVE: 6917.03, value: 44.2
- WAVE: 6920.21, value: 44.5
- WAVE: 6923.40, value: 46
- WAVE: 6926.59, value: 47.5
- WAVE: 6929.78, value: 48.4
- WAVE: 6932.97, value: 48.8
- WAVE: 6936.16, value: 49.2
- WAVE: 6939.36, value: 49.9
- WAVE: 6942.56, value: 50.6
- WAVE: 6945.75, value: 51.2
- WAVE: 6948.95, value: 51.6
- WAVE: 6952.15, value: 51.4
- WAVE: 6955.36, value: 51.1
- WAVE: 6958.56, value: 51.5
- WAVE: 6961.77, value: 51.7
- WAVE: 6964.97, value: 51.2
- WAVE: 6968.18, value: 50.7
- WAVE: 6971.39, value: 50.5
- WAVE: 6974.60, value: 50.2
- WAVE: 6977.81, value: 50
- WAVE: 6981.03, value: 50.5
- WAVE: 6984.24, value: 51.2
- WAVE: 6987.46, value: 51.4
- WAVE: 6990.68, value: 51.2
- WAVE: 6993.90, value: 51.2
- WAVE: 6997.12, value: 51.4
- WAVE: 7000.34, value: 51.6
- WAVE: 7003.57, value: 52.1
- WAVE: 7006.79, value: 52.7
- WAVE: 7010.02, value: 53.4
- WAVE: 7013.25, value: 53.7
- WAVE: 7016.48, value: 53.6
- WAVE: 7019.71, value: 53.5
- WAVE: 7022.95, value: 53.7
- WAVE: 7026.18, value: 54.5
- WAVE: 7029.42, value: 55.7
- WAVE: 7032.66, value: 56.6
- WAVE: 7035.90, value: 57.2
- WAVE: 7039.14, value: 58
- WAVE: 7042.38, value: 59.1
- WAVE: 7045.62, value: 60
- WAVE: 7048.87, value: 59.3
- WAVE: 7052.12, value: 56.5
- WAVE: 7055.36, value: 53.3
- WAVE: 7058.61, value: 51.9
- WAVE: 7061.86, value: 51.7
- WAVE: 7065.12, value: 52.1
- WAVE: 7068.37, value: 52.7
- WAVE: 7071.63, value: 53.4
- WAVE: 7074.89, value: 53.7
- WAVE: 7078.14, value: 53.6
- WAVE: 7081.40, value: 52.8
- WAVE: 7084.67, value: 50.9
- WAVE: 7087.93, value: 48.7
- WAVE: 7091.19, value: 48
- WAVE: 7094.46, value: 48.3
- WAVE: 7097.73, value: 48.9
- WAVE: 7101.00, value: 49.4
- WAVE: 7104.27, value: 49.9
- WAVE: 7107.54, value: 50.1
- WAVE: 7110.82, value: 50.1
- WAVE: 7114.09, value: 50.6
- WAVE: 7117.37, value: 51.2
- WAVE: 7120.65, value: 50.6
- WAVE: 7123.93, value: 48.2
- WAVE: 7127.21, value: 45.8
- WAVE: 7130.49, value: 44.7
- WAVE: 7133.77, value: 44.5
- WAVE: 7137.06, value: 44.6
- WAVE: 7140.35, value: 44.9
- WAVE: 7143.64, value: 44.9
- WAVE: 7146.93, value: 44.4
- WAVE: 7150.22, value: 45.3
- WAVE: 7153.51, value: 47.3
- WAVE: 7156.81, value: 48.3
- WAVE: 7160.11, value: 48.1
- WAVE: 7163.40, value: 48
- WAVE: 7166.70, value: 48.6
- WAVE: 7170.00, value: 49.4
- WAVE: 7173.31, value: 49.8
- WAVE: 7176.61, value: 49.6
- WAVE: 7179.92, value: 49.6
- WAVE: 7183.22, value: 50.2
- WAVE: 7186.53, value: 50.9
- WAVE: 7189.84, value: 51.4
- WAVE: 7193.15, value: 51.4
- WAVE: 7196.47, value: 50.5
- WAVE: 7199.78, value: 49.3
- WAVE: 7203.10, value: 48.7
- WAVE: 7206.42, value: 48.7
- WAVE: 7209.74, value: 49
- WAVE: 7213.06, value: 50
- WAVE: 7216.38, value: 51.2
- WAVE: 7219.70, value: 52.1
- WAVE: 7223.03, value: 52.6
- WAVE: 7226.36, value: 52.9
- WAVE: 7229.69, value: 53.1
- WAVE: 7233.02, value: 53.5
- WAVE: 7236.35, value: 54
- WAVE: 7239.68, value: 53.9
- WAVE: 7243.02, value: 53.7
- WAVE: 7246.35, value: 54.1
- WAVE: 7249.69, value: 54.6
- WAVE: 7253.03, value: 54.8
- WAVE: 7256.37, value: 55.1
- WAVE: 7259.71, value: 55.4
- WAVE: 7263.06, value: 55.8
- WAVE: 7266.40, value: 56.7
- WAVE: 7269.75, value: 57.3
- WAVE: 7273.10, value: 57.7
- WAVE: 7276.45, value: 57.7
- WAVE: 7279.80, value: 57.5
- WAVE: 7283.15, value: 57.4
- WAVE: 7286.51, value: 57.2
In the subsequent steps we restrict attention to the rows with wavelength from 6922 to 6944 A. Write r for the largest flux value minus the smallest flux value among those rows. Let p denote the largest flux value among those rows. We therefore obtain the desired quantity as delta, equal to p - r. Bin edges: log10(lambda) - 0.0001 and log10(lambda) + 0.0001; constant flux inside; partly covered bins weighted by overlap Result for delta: 46.0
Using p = 50.6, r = 4.6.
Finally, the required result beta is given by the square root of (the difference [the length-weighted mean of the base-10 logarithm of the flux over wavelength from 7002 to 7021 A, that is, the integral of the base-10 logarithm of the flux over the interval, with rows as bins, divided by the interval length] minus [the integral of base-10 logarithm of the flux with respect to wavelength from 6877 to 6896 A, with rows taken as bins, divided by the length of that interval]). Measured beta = 0.31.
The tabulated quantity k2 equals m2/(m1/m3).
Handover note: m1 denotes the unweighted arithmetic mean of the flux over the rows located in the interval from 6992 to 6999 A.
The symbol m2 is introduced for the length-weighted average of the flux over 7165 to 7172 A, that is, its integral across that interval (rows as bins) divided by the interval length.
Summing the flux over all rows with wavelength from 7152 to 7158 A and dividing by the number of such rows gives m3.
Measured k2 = 46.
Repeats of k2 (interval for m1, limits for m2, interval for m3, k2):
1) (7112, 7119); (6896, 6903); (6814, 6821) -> 36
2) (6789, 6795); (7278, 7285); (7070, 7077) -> 74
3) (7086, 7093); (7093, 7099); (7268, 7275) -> 58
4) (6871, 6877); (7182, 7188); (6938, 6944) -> 61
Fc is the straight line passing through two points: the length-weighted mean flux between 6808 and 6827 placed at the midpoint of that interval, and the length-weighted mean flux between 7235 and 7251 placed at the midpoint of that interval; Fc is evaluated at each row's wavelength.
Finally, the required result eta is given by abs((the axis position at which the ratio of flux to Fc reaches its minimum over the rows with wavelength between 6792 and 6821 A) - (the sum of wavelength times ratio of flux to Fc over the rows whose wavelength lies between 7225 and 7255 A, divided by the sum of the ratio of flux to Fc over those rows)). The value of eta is 420.8 A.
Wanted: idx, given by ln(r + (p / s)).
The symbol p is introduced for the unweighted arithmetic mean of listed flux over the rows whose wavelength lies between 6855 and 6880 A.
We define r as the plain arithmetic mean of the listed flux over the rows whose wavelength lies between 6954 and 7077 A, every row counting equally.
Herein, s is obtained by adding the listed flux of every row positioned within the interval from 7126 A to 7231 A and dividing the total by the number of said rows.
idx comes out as 3.99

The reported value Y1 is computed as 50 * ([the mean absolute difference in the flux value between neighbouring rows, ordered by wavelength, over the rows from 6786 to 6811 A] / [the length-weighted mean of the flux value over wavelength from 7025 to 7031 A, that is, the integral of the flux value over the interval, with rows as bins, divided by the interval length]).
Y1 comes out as 0.19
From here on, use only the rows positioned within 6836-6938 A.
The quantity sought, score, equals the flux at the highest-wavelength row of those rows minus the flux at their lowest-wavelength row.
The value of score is 7.3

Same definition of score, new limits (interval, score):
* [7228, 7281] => 4.4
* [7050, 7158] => -8.2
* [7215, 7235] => 2.3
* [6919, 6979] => 5.5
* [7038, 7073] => -4.6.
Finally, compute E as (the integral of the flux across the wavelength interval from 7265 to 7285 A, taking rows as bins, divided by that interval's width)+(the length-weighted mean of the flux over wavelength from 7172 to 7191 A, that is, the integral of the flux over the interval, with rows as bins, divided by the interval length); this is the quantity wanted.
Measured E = 108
